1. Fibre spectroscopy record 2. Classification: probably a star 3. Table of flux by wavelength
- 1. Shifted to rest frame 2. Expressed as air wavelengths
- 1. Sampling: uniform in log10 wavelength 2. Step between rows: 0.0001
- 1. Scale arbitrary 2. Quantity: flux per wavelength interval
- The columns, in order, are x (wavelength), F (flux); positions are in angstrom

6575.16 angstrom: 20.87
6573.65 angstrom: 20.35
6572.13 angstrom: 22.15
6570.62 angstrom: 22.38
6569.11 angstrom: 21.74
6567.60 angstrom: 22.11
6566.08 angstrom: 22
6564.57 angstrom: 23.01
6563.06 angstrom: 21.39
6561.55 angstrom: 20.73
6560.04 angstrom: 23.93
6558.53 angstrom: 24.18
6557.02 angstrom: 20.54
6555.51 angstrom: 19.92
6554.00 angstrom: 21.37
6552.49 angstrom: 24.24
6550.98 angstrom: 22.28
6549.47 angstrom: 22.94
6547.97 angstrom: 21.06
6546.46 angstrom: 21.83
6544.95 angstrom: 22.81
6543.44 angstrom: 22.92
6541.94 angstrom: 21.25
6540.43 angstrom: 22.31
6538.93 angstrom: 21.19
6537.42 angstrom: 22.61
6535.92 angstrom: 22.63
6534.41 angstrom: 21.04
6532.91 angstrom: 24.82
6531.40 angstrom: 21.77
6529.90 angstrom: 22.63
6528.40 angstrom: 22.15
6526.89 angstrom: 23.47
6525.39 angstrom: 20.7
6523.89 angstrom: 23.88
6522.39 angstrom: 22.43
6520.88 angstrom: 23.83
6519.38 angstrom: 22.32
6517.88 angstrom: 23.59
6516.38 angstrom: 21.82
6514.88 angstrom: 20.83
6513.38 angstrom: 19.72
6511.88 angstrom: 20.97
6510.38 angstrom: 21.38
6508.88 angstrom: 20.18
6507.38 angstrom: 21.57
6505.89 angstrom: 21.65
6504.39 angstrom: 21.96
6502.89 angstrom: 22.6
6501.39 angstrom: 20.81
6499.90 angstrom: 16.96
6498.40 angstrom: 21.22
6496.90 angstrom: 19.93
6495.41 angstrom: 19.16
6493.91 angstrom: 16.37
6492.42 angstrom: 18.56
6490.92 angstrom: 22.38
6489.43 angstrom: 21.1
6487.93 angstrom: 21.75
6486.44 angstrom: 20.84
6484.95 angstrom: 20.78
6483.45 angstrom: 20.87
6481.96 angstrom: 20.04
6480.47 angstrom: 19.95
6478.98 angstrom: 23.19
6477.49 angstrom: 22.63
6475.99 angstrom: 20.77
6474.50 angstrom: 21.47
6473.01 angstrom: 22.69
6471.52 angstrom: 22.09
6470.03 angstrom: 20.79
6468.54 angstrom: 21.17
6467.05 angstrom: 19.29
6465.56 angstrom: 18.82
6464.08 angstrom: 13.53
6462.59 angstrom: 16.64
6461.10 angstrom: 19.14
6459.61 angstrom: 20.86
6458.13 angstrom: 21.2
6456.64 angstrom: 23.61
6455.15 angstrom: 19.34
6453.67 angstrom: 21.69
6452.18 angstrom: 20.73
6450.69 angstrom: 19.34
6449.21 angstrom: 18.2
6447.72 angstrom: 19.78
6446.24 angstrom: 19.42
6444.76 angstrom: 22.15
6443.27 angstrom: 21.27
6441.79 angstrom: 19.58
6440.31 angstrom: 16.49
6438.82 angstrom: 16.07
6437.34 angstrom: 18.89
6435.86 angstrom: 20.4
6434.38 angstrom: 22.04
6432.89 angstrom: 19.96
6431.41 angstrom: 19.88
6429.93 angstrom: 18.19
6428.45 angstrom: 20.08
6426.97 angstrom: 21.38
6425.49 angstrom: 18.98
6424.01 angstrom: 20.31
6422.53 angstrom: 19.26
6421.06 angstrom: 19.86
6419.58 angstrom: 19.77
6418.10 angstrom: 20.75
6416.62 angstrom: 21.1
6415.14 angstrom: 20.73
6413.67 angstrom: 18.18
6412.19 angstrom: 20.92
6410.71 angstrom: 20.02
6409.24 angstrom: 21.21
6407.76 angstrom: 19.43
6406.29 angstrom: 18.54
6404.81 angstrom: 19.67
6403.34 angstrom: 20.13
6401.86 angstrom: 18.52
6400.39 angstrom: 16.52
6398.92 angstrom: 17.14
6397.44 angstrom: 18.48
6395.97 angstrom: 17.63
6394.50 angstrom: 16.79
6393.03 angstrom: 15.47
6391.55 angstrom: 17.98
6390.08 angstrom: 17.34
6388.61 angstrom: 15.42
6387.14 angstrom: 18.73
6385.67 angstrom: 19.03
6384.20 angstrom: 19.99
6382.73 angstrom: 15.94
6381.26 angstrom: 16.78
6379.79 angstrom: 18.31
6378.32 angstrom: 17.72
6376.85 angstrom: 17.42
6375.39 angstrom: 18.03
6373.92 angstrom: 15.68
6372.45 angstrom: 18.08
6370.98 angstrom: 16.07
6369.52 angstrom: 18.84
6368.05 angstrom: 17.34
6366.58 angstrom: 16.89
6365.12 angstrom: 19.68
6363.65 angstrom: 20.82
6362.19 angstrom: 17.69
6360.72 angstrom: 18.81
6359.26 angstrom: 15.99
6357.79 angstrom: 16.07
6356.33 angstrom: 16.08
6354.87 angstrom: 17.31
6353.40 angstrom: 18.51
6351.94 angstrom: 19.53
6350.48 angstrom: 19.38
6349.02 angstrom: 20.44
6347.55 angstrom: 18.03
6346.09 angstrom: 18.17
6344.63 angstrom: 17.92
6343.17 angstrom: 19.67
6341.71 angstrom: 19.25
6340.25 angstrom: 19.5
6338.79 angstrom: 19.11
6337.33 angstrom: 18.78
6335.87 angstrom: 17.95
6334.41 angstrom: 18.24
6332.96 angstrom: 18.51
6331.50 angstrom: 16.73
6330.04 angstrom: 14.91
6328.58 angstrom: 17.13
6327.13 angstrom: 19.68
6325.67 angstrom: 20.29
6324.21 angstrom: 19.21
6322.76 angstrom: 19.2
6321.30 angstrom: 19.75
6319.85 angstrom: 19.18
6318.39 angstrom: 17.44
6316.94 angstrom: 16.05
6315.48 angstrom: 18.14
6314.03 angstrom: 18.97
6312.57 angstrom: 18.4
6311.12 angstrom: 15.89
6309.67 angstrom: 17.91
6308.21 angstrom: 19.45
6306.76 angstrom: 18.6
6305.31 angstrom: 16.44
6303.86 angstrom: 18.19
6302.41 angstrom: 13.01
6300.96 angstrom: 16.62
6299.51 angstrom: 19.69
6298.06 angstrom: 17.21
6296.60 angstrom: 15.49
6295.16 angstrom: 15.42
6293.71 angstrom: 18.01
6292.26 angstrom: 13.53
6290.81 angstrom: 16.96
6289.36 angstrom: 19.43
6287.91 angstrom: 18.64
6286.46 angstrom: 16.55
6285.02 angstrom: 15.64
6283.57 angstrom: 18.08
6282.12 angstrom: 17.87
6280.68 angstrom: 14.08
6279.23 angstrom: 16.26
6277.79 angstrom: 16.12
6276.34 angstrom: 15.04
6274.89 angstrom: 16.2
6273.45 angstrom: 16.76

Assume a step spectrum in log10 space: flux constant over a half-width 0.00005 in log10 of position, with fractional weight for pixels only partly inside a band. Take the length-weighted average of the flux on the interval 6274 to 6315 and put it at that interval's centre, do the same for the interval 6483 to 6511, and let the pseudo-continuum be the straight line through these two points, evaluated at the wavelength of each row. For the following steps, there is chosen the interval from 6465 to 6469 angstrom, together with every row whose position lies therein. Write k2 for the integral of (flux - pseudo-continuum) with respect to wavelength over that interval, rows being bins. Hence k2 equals -1.1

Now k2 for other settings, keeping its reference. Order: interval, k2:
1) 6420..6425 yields 2.8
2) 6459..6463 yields -3.5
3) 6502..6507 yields 6.7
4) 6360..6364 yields 3.3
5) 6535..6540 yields 4.4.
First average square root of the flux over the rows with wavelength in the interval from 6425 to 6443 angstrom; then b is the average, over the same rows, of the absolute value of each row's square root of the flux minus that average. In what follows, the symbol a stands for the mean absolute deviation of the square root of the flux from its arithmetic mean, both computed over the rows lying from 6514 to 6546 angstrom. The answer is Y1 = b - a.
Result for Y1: 0.06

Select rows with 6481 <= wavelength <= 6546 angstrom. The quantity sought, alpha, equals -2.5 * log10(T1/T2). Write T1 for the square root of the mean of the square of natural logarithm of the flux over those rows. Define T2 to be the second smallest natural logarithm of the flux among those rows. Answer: -0.086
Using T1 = 3.06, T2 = 2.83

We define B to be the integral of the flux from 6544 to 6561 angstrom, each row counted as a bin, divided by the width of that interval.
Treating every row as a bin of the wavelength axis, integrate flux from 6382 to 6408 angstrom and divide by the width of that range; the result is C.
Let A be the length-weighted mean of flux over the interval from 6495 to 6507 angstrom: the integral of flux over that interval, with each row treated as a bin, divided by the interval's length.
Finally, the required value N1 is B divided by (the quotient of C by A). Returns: 25.6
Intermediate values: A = 20.6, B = 22.3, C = 17.9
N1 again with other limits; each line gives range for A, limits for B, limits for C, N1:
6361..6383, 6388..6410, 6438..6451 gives 16.7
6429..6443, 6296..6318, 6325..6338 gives 18.4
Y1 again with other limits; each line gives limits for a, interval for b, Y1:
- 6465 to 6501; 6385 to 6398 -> -0.02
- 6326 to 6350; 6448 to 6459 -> 0.04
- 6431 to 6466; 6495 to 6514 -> -0.06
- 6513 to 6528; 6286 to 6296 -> 0.06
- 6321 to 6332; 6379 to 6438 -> -0.03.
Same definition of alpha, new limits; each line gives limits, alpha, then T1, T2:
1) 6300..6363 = -0.073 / 2.89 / 2.70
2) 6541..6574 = -0.028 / 3.09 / 3.01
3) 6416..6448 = -0.068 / 2.98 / 2.80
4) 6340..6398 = -0.056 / 2.88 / 2.74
